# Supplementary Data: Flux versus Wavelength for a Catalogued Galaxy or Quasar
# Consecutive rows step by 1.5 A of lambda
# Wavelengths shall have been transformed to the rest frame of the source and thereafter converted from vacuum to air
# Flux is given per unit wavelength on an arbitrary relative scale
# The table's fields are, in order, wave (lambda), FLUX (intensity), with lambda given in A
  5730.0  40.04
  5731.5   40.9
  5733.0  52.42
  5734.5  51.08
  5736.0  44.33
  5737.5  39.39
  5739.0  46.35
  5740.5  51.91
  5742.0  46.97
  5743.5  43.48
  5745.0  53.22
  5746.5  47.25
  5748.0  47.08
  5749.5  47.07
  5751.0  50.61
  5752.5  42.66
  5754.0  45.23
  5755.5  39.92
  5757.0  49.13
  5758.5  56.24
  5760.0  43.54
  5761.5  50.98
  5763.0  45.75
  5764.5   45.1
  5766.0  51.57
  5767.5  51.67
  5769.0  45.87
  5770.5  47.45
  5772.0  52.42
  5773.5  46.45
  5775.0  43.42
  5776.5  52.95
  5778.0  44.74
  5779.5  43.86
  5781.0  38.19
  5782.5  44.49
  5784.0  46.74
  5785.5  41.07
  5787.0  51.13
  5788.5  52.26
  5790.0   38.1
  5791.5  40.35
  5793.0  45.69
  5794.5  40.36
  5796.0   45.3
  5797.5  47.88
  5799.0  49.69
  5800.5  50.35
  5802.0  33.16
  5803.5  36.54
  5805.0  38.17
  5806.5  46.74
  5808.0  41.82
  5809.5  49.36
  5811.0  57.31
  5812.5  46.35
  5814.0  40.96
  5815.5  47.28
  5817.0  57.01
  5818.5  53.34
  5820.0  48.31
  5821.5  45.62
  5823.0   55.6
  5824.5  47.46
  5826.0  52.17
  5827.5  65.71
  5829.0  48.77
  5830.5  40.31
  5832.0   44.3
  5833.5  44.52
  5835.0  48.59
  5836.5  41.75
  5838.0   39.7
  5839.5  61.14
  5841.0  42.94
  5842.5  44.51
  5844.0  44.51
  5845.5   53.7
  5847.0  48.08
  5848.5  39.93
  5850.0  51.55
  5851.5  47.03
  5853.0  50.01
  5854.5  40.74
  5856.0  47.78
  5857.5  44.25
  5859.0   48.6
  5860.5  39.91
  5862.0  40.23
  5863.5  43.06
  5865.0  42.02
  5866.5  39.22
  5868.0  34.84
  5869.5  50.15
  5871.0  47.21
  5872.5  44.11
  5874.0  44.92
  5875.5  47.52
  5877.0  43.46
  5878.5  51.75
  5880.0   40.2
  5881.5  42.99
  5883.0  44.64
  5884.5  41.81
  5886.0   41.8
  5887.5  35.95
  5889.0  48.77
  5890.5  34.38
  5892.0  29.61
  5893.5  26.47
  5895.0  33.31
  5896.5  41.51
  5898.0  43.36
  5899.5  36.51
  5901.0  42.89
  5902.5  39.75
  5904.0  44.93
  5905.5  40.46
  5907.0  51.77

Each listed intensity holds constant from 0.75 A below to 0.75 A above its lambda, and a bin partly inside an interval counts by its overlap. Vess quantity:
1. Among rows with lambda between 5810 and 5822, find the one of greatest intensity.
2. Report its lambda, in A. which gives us 5811.0 A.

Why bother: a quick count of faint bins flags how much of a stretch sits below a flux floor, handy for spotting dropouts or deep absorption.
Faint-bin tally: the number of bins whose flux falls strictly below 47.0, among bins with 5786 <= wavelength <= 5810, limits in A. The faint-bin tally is 10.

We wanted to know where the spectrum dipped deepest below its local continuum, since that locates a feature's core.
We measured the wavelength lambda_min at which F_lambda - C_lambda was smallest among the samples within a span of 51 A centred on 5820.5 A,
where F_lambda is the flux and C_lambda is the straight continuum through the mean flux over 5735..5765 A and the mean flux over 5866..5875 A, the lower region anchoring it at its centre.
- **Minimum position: 5802.0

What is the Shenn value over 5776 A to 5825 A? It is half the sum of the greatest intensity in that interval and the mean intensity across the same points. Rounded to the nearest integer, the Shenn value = 52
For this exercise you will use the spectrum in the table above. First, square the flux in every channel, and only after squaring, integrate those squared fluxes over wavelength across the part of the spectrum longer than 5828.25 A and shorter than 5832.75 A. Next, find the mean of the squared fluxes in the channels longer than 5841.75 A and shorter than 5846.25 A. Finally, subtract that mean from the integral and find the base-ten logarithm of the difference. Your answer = 3.82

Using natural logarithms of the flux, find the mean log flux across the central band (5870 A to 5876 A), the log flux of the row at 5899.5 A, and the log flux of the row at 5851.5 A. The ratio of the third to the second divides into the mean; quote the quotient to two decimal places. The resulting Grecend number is 3.58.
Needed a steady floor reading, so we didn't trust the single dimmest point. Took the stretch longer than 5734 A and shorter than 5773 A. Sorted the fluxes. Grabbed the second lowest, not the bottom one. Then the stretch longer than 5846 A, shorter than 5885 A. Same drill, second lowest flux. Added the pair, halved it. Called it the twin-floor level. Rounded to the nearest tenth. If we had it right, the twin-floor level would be 39.6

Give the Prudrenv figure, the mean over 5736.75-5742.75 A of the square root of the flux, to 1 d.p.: 6.8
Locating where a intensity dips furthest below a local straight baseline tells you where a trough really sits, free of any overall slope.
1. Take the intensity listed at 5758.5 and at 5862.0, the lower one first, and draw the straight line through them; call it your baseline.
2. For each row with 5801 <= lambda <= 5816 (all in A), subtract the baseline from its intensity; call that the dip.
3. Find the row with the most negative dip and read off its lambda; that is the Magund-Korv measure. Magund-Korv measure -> 5802.0 A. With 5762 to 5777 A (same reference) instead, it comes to 5775.0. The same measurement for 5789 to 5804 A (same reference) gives 5802.0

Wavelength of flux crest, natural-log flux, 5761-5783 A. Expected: 5776.5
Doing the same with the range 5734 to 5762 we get 5758.5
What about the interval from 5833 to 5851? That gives 5839.5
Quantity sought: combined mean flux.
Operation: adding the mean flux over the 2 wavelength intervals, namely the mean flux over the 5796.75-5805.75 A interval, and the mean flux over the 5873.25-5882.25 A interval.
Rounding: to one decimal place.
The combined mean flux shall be 87.8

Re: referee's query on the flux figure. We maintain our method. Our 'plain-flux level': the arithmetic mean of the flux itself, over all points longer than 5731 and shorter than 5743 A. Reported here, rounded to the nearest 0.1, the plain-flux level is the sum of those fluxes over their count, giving 46.7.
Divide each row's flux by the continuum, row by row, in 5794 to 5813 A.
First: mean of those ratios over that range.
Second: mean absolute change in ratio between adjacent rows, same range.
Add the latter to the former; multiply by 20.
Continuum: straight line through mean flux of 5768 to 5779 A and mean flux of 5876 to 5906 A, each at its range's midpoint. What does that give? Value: 22.3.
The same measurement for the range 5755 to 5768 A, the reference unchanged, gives 22.5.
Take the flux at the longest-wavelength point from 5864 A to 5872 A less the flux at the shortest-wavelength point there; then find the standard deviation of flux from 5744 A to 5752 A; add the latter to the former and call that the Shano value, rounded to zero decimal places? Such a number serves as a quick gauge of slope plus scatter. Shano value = 8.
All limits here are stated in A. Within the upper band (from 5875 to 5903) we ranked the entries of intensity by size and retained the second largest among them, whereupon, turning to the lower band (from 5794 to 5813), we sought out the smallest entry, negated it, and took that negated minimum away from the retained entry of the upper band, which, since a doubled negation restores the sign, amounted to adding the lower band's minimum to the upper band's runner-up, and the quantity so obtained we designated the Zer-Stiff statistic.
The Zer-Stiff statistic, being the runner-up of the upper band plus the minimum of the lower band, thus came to 82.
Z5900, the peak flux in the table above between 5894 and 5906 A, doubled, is 90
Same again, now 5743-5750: 106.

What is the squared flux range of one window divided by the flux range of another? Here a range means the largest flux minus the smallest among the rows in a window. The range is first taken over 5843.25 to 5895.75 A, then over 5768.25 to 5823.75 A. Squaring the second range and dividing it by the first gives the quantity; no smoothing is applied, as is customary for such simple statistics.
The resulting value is 21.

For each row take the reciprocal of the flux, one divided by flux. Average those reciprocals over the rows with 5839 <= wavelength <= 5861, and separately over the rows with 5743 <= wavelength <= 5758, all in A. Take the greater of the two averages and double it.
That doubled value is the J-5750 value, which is 0.043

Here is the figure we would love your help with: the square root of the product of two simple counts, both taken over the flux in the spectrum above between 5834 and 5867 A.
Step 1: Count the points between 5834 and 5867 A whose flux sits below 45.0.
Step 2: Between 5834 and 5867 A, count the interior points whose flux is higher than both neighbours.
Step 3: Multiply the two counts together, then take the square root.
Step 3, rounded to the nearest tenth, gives 9.5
